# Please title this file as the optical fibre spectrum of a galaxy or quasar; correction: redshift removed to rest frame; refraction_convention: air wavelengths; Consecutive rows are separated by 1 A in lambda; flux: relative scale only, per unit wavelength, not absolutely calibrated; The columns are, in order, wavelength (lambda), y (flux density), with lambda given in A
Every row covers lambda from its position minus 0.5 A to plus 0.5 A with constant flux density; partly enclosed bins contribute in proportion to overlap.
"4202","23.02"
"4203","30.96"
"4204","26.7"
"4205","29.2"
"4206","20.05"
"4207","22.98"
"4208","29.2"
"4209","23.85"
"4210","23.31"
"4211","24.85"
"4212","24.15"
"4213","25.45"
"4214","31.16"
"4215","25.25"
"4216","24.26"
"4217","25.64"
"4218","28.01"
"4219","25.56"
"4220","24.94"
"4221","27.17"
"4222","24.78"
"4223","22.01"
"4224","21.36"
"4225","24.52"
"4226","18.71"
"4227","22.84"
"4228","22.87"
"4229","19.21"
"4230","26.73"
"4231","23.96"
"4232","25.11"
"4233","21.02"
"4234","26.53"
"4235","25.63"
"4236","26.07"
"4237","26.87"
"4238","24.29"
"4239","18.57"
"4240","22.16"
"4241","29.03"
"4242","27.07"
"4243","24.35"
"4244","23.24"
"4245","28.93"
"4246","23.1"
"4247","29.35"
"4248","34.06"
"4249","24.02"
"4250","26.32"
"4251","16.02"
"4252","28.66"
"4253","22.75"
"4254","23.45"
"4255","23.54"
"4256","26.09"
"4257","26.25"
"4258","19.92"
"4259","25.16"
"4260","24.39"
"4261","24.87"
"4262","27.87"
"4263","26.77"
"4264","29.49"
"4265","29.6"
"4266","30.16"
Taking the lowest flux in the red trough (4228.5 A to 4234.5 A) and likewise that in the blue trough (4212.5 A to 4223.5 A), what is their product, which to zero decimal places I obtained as 423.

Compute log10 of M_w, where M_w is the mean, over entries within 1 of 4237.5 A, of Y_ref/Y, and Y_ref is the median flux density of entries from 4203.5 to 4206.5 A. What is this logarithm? 0.0197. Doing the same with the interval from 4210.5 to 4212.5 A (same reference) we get 0.0374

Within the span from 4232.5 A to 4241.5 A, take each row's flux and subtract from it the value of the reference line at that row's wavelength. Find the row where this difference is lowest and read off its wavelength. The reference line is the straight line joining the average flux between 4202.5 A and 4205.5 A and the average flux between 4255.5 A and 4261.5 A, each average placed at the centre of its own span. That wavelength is 4239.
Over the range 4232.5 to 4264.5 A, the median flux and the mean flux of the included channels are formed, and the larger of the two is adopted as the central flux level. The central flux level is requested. 25.4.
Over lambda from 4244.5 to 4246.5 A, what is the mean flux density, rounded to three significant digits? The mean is 26.0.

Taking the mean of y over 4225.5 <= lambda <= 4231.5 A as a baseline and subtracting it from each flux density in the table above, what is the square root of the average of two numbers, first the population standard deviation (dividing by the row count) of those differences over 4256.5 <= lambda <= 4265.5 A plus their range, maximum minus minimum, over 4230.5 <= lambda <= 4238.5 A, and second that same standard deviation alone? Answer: 2.39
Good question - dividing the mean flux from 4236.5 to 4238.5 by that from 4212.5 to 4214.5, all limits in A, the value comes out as 0.90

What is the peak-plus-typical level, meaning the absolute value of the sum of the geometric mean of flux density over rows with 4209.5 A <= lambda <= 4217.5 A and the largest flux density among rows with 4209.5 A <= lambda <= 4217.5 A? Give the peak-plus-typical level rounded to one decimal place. 56.6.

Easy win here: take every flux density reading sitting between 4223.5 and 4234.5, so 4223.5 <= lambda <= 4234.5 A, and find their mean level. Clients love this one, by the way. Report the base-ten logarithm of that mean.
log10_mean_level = 1.36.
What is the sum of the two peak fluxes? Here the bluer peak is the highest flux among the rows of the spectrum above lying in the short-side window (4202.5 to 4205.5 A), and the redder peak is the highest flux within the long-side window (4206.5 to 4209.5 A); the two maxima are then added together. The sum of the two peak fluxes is 60.2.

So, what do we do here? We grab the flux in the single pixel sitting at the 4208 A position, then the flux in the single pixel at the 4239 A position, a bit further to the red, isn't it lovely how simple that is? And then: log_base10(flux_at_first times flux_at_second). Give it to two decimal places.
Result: 2.73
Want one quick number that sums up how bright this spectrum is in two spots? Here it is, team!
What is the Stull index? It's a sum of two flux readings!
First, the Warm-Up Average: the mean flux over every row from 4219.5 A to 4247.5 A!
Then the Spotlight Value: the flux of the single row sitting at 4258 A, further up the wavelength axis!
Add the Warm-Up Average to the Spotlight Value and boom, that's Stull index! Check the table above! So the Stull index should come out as 44.2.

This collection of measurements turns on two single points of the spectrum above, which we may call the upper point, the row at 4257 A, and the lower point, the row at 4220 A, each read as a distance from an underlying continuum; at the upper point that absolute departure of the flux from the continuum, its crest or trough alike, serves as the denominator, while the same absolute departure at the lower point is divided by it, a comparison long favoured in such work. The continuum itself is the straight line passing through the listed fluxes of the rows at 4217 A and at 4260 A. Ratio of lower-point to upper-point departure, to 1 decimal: 0.3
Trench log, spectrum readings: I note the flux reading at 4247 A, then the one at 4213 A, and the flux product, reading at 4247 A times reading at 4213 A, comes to 747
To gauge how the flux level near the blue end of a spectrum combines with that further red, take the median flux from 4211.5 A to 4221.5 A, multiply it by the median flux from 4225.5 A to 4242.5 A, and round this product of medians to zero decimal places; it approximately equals 620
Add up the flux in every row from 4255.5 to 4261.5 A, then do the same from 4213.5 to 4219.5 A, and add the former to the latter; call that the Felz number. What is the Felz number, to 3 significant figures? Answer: 307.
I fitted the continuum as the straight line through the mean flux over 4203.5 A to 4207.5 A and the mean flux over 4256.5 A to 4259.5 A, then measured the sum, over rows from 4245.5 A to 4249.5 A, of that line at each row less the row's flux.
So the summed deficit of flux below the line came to -14.7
